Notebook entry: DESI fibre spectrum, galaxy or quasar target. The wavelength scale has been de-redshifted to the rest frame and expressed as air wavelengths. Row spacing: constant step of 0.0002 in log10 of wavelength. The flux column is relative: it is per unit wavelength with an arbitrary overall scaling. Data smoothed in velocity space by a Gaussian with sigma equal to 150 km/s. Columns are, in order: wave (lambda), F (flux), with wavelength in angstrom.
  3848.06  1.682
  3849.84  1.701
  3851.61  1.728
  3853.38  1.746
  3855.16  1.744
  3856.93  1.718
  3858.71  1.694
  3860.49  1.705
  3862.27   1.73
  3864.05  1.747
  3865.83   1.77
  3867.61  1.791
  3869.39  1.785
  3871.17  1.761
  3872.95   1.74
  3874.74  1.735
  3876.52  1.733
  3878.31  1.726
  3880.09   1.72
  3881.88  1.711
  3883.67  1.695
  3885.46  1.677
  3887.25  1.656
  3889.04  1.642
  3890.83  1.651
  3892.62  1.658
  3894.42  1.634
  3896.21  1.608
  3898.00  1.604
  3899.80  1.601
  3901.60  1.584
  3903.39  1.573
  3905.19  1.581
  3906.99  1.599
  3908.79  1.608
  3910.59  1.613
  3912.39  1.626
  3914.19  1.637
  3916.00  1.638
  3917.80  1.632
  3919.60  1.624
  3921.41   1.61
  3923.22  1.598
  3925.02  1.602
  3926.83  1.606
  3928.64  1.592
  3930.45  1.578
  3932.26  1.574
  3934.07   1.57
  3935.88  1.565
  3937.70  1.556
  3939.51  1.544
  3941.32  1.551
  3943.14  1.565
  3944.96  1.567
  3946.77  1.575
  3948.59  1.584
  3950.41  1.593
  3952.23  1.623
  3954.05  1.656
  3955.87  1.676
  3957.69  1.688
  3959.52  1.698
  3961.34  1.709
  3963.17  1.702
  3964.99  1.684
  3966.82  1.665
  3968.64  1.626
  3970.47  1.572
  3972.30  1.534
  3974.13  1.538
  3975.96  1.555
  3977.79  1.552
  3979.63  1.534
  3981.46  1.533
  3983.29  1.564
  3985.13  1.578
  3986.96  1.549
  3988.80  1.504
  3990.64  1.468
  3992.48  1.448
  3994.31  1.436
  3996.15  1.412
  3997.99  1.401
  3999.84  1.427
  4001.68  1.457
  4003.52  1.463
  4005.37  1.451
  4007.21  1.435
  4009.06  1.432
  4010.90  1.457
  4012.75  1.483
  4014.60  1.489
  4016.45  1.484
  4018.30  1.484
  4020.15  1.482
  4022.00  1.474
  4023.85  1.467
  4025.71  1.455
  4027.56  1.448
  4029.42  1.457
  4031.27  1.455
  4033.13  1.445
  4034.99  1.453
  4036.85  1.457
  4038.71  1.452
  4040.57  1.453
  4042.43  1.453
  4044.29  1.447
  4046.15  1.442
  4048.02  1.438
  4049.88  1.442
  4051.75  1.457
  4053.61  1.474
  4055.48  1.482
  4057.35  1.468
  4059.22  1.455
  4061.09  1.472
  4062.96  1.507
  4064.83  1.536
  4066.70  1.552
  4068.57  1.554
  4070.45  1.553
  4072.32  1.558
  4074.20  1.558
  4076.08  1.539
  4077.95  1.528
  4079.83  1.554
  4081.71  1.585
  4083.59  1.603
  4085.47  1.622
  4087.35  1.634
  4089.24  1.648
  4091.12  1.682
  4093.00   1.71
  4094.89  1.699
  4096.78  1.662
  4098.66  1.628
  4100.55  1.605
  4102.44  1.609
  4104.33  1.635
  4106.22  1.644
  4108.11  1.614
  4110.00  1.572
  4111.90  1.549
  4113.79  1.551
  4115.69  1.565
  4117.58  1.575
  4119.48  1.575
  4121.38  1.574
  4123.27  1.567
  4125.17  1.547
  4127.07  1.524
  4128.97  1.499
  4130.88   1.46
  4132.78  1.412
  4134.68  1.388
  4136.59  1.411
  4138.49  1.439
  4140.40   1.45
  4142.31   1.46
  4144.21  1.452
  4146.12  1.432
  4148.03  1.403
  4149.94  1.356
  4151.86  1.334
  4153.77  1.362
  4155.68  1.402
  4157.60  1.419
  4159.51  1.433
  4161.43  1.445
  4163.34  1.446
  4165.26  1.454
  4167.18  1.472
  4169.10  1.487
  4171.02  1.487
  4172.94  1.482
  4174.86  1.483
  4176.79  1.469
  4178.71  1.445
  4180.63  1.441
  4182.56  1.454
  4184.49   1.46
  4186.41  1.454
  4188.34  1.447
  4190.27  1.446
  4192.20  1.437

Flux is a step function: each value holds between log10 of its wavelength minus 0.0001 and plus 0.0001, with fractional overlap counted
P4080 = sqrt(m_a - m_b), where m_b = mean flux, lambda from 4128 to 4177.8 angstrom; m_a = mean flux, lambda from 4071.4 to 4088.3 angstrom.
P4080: 0.37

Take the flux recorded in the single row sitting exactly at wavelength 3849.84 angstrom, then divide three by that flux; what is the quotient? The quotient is 1.76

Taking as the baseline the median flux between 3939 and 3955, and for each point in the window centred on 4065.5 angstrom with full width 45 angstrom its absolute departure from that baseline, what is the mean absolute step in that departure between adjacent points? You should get 0.013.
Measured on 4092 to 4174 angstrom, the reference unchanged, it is 0.019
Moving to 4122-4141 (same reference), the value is 0.027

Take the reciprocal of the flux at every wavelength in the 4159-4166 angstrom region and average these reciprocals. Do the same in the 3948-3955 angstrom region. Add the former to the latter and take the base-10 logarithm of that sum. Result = 0.118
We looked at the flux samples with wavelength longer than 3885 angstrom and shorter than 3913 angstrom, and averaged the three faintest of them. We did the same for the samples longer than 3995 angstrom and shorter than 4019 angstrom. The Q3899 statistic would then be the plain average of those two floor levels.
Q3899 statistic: 1.50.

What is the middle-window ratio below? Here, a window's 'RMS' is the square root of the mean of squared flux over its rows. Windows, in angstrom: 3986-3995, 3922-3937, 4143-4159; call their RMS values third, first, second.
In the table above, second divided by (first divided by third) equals 1.30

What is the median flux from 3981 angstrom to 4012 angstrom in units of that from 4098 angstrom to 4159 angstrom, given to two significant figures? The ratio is 0.96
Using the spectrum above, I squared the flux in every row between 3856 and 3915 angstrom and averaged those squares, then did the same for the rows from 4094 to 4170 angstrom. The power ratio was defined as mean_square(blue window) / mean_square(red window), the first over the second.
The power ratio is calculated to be 1.24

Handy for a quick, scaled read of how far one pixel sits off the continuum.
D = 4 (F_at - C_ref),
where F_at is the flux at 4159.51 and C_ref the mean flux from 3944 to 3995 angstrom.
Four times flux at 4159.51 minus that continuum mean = -0.6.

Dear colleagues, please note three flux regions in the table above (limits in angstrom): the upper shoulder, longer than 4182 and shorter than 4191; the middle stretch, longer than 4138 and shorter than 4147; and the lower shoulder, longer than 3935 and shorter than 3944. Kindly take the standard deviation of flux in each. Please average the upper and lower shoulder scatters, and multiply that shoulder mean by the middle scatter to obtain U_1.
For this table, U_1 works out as 0.0001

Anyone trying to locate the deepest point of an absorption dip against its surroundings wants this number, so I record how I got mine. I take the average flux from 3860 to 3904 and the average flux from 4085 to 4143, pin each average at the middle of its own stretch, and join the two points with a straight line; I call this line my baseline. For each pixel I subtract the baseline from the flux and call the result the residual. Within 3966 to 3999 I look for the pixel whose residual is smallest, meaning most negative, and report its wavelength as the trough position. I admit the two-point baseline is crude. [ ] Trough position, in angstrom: 3997.99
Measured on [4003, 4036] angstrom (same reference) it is 4009.06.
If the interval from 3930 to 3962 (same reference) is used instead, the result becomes 3939.51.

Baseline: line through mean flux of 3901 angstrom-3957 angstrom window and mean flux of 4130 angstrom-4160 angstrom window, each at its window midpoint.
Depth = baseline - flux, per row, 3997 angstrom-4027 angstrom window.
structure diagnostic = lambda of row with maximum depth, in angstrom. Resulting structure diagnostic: 3997.99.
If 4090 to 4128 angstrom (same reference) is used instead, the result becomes 4127.07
